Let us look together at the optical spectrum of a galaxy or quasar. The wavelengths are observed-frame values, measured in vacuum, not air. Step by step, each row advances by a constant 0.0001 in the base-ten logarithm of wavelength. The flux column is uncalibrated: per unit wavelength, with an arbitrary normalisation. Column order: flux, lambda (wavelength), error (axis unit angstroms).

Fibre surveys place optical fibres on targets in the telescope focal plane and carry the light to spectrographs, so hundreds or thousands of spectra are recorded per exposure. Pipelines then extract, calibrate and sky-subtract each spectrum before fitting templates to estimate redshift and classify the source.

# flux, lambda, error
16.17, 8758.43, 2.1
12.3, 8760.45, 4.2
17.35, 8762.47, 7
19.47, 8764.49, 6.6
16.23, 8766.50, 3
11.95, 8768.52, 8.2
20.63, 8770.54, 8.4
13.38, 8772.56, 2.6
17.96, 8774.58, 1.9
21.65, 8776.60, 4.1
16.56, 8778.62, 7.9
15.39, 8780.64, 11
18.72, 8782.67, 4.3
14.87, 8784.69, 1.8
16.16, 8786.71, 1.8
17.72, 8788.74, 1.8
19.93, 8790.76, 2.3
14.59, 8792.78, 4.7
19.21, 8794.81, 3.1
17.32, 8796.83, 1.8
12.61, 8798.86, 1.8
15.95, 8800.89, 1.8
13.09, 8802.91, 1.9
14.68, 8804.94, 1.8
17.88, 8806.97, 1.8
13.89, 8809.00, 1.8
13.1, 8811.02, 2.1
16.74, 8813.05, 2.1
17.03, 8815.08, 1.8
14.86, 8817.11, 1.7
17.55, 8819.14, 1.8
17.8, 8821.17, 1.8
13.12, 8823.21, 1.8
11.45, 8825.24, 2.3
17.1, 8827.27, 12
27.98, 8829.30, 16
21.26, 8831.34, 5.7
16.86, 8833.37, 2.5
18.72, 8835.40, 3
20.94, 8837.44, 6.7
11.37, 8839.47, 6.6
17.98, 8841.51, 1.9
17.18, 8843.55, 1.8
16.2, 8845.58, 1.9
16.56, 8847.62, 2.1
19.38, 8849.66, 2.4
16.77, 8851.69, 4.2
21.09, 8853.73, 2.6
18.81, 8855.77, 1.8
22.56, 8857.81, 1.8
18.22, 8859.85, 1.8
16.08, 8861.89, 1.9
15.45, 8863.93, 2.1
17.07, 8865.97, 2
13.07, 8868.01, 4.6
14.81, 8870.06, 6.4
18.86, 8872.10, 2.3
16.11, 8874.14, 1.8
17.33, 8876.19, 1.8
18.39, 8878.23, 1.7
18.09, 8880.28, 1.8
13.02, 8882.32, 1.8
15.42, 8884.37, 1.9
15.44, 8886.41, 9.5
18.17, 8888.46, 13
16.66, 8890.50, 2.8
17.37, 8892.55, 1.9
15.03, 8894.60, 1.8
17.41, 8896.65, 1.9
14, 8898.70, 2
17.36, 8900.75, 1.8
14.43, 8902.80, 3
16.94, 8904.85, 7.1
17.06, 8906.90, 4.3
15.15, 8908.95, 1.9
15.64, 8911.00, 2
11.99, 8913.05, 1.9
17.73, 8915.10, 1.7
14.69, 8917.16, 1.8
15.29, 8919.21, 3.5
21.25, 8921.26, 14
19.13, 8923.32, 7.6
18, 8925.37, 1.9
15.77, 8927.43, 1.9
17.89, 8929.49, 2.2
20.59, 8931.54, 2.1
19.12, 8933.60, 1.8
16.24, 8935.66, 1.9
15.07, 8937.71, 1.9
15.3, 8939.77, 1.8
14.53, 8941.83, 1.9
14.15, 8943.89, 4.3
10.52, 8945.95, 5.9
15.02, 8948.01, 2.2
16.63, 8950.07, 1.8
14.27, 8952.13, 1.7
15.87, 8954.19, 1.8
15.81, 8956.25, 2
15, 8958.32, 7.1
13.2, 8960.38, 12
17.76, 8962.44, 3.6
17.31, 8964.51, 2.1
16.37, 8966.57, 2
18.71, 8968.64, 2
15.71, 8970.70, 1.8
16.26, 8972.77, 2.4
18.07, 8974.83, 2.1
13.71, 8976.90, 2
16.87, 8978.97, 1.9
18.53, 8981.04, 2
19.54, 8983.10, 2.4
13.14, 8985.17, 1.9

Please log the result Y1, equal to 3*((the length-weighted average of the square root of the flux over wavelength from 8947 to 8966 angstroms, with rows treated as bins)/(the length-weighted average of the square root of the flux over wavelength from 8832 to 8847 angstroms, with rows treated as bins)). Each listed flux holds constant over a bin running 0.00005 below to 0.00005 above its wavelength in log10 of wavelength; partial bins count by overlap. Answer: 2.88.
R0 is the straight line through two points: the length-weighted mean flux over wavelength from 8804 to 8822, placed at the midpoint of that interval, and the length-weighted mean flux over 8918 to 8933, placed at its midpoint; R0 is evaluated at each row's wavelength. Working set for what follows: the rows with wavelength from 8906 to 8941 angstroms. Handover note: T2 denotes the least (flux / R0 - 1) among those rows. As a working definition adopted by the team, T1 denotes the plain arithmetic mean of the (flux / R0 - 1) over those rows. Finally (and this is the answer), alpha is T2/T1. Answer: 4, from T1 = -0.08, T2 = -0.33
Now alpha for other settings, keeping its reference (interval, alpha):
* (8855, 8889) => 16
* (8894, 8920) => 3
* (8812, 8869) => -5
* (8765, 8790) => -2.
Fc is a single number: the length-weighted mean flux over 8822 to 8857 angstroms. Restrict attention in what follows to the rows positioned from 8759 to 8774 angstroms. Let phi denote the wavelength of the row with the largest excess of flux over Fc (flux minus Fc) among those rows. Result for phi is 8770.54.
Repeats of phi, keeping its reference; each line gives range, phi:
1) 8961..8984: 8983.10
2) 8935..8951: 8950.07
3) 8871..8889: 8872.10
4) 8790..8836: 8829.30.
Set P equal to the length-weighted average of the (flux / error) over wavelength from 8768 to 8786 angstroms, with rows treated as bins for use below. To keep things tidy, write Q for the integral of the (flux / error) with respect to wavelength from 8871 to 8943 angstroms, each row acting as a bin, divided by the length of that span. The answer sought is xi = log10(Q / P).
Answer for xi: 0.199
